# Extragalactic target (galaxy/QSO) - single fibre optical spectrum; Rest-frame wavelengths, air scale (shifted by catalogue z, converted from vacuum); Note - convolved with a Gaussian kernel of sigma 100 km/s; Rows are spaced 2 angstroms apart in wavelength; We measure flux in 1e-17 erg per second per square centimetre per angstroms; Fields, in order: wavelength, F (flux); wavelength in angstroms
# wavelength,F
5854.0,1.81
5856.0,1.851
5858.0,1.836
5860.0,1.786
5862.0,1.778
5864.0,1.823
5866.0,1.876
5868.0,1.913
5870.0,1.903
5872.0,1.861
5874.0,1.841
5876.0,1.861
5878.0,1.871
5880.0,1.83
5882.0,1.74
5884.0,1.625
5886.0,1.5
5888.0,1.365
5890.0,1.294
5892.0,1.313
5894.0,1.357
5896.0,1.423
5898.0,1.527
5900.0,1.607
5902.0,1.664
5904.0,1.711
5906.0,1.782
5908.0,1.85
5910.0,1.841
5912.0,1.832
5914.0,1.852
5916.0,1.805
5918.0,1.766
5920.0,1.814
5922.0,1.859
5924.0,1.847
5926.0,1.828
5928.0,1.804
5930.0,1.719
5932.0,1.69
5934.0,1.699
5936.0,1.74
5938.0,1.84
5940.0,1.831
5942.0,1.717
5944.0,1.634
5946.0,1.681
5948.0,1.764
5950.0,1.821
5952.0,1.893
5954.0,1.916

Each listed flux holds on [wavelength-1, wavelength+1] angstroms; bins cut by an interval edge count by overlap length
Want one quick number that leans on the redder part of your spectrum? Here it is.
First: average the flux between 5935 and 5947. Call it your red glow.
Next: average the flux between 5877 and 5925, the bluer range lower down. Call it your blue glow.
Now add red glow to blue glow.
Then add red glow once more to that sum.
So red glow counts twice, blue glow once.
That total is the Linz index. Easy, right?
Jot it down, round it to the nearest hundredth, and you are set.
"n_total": 5.15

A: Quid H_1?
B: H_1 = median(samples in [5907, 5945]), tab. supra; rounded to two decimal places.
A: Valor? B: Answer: 1.81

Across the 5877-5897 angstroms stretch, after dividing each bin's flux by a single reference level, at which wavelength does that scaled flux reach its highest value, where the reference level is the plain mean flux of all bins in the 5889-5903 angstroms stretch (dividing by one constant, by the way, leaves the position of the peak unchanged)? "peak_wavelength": 5878.0 angstroms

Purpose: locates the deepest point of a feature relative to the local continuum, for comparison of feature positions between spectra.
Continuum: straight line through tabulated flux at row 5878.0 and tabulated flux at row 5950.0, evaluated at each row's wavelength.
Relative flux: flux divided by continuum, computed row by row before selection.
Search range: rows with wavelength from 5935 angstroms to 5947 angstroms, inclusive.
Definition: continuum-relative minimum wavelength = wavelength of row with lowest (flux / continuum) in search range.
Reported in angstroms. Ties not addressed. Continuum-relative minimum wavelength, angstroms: 5944.0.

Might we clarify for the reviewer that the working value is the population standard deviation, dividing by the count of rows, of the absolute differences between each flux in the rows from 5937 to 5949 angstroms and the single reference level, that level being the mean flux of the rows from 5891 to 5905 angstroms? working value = 0.075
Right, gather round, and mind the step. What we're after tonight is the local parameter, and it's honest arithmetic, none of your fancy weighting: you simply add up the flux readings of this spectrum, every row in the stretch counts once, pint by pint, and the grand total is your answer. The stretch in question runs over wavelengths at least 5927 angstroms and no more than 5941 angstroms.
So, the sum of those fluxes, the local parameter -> 12.3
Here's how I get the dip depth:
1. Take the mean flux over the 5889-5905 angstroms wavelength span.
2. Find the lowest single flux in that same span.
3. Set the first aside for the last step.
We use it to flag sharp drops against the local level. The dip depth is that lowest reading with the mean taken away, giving -0.19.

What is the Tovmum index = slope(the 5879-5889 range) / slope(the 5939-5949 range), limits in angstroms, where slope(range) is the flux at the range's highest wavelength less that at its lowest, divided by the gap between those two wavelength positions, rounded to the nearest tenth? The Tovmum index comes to 6.9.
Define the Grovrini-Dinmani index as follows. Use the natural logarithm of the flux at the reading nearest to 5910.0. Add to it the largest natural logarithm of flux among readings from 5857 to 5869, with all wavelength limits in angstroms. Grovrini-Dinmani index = 1.26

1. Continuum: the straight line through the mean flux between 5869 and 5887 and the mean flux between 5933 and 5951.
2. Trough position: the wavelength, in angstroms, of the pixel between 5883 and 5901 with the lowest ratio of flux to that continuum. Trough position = 5890.0 angstroms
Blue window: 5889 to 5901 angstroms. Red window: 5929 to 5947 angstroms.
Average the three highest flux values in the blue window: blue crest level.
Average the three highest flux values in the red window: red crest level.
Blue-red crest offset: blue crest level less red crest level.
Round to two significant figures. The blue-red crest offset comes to -0.28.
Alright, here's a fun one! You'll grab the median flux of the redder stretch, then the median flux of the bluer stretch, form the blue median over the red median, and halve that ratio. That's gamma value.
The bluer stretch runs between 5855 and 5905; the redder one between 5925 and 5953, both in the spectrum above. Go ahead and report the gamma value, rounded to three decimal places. 0.507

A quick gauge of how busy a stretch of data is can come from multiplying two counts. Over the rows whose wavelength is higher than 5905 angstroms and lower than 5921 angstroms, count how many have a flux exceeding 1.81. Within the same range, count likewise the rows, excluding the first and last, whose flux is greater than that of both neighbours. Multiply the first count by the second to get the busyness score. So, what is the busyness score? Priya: 10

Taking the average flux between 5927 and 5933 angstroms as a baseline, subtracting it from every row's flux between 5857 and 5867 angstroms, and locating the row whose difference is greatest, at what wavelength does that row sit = 5866.0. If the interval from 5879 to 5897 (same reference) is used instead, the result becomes 5880.0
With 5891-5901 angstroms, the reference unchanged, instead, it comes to 5900.0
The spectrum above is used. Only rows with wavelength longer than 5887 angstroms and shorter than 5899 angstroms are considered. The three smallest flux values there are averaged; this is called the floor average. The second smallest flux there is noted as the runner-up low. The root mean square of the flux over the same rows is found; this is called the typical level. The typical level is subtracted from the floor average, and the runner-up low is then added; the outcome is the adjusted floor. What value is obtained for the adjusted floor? 1.25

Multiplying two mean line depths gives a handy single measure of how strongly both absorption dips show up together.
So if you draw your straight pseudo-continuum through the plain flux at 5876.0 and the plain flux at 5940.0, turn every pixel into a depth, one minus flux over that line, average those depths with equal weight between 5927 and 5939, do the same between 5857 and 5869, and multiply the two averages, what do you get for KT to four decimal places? 0.0008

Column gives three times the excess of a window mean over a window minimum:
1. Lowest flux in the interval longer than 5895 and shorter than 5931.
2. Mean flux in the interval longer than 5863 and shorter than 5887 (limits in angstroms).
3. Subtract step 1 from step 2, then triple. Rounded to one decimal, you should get 1.1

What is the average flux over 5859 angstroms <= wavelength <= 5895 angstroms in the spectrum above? 1.70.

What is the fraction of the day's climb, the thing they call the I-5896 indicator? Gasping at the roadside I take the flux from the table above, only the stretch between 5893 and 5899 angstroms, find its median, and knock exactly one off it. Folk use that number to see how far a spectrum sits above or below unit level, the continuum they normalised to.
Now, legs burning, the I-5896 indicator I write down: 0.42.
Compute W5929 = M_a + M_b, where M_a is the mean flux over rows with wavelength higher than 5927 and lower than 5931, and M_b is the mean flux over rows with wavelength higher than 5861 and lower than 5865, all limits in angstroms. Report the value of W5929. 3.56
